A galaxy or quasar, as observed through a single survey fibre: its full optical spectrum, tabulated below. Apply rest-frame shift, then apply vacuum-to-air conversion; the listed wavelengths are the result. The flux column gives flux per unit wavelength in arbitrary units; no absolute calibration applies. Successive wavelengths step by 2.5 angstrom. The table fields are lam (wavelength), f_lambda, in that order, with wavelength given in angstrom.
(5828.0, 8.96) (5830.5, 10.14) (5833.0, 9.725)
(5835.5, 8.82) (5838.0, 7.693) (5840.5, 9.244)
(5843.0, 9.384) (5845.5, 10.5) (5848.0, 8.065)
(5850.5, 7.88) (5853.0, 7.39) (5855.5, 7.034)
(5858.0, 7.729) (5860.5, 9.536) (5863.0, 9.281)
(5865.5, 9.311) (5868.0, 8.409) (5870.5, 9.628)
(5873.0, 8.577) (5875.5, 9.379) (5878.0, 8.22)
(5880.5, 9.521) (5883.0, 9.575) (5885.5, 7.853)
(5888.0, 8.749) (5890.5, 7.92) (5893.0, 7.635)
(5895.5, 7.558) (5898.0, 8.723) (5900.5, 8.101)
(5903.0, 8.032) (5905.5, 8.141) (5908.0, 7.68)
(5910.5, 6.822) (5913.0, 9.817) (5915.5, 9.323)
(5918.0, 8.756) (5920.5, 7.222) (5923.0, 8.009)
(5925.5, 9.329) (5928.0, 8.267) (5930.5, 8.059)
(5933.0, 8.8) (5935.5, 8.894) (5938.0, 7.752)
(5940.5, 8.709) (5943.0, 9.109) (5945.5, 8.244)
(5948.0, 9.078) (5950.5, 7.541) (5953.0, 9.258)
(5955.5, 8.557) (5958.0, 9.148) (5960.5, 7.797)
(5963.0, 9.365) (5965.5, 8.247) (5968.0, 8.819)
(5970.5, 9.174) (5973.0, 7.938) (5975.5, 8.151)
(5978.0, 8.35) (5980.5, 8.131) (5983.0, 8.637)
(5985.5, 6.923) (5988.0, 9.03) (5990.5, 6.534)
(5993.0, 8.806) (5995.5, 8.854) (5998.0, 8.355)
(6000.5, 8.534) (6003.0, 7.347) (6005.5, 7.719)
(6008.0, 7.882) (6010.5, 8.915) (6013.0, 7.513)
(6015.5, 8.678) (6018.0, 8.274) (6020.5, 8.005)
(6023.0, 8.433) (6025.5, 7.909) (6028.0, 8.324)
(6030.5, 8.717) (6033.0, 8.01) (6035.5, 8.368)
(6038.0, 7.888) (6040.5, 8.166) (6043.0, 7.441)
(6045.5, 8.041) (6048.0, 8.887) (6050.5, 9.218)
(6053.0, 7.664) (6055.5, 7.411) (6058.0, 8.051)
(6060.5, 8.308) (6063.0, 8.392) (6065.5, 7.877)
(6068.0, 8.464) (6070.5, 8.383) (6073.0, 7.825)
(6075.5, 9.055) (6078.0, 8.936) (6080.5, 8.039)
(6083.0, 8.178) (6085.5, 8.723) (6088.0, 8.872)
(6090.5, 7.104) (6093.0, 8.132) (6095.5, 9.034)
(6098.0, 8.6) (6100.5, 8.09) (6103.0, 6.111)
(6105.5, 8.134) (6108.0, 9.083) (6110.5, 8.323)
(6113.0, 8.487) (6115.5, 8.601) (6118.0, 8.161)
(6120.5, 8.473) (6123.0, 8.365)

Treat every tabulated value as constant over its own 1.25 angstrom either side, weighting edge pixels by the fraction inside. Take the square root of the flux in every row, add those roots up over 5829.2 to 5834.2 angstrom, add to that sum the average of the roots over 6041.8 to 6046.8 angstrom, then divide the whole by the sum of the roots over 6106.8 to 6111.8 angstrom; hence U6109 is 1.54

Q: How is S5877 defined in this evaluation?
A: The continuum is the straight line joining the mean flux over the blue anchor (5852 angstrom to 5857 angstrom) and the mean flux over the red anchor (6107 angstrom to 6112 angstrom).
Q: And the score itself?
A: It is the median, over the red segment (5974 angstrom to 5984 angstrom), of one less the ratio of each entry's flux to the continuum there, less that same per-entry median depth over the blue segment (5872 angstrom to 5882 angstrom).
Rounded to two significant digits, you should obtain 0.18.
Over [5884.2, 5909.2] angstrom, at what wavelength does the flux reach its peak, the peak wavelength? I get 5888.0 angstrom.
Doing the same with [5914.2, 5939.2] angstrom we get 5925.5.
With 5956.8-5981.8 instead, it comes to 5963.0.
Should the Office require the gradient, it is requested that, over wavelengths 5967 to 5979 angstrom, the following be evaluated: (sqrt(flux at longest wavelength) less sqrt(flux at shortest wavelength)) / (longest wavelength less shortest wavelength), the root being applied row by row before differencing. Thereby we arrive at -0.008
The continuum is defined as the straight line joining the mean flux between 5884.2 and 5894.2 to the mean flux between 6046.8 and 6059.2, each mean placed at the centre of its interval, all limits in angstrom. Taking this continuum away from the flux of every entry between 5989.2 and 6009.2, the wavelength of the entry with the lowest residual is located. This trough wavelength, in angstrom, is 5990.5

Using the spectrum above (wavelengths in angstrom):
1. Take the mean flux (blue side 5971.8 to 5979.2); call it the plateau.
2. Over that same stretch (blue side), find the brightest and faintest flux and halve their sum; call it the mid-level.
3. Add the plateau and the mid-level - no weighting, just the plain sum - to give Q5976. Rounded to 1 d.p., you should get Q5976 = 16.3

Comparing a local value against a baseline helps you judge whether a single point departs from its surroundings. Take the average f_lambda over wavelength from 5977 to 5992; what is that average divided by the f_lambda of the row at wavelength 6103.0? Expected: 1.30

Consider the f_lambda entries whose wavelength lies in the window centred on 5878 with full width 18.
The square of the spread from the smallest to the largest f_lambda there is 3.2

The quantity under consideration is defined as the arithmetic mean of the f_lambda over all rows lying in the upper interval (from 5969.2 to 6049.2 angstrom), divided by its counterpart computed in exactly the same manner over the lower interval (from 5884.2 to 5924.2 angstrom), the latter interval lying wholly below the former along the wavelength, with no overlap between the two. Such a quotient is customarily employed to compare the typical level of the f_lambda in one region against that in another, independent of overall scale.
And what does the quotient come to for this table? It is 1.00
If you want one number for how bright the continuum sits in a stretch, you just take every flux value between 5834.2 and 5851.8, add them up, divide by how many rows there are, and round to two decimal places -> 8.80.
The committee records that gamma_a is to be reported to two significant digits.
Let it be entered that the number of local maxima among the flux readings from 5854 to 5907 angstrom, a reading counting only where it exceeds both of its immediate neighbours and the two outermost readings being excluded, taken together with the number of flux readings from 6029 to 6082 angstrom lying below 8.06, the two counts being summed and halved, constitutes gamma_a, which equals 8.5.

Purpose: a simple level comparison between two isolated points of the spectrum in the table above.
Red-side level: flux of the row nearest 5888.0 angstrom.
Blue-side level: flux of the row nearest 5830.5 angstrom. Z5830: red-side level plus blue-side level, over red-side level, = 2.16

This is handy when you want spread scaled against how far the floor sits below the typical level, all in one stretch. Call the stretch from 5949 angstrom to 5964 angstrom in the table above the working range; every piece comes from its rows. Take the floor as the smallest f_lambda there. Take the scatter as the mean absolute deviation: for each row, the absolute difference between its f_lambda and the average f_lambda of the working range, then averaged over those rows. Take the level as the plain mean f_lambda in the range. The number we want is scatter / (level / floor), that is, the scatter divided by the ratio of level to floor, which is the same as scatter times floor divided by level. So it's 0.57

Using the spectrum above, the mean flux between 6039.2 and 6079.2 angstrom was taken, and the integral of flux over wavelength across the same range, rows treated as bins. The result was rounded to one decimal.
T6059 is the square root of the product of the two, 52.2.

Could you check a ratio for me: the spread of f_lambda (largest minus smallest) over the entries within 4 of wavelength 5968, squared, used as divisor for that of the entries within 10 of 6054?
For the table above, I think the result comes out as 2.1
